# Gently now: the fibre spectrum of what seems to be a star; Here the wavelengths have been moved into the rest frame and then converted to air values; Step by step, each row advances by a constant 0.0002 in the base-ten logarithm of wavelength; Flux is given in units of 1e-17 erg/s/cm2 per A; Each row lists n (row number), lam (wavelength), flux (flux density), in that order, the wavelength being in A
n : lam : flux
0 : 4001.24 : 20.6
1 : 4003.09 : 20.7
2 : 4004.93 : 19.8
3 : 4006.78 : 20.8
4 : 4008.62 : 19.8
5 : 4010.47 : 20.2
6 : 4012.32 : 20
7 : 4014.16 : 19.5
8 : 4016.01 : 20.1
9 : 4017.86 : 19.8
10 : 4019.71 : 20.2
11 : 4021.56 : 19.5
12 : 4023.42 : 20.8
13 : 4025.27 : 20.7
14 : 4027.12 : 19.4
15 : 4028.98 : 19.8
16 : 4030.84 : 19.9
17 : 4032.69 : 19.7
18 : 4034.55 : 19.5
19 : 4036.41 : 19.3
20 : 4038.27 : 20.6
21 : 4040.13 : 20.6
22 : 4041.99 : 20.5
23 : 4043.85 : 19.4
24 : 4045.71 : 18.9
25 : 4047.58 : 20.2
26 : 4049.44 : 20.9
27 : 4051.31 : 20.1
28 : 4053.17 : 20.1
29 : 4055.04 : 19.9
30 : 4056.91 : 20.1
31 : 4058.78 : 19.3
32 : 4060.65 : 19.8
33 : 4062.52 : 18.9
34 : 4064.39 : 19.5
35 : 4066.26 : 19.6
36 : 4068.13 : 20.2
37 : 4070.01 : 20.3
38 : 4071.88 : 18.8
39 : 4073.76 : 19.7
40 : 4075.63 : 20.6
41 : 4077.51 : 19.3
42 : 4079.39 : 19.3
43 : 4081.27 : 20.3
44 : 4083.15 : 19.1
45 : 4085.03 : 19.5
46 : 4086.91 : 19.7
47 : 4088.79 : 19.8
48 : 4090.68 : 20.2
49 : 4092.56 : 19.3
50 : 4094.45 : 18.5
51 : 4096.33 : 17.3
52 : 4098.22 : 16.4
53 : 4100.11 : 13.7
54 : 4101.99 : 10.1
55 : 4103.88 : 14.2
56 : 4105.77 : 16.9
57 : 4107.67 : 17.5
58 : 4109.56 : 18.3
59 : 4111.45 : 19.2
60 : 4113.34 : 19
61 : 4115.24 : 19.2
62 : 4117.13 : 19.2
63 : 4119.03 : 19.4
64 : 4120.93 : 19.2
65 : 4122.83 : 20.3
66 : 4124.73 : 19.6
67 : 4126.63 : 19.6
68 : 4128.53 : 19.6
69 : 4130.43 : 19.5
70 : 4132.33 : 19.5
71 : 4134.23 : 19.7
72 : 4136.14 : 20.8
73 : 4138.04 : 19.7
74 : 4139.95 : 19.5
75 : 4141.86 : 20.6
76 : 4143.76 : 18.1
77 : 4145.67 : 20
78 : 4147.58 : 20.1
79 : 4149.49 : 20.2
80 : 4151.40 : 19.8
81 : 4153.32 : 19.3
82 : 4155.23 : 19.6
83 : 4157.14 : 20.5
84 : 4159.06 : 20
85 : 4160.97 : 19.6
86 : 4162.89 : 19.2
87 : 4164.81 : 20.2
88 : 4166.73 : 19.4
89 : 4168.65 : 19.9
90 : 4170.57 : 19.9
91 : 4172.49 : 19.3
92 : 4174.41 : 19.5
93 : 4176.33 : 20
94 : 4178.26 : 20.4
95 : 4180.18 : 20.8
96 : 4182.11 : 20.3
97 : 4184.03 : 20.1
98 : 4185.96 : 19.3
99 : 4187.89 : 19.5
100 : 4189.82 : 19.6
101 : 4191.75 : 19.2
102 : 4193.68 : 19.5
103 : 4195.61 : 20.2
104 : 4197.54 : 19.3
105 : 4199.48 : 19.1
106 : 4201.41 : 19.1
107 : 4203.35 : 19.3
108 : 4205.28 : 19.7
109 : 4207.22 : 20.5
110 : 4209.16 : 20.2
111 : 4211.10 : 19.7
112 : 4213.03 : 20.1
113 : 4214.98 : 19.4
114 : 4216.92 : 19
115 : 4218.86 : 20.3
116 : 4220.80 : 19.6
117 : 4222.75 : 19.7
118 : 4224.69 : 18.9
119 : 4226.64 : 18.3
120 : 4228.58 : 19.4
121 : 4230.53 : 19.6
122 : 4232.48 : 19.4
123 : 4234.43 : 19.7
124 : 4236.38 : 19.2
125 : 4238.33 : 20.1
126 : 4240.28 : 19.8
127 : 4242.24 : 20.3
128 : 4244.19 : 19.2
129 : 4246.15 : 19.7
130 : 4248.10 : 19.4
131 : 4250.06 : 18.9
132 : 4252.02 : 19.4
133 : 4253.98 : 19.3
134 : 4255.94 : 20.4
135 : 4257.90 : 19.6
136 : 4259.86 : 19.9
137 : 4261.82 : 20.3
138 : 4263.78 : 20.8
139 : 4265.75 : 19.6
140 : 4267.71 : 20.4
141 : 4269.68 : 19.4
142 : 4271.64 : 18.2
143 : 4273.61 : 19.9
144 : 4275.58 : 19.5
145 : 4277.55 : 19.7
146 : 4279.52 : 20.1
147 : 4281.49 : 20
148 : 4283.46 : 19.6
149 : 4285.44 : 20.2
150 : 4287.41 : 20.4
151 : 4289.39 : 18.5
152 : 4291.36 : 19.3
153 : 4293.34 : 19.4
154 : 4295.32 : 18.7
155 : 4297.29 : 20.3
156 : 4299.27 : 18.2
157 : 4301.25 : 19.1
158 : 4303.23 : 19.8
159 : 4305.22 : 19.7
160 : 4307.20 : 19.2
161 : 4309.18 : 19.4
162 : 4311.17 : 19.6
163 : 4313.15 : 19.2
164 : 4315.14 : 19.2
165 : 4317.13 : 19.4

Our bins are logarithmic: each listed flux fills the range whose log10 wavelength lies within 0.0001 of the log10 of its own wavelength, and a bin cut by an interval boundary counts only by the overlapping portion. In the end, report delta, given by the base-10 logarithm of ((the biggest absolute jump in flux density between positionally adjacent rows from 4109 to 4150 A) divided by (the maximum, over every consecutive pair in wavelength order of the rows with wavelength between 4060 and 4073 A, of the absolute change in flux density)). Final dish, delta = 0.2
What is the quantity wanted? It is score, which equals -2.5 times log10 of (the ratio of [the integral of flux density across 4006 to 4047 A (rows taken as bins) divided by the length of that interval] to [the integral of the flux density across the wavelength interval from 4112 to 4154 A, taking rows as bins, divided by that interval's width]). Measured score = -0.018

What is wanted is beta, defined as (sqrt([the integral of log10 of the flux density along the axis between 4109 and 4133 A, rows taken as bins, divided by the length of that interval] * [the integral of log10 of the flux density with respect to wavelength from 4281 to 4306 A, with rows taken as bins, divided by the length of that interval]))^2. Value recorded 1.66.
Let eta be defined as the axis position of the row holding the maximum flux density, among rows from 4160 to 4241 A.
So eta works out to 4180.18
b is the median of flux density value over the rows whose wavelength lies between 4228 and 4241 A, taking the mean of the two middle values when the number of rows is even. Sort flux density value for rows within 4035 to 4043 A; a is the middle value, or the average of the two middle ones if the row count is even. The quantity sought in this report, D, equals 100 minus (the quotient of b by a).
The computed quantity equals 99.05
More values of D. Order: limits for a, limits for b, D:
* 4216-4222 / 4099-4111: 99.21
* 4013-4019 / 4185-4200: 99.02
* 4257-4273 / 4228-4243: 99.01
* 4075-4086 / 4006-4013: 98.96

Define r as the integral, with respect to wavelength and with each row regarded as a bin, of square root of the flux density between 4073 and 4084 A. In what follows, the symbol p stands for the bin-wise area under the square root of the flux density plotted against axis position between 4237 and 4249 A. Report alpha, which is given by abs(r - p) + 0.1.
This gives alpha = 4.6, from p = 53.3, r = 48.8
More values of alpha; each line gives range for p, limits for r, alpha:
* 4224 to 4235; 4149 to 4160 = 0.9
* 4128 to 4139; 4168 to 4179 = 0.1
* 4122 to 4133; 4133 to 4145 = 4.6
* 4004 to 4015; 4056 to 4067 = 0.7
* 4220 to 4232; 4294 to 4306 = 0.2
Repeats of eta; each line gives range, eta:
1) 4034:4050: 4049.44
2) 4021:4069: 4049.44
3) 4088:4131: 4122.83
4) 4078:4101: 4081.27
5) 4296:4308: 4297.29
